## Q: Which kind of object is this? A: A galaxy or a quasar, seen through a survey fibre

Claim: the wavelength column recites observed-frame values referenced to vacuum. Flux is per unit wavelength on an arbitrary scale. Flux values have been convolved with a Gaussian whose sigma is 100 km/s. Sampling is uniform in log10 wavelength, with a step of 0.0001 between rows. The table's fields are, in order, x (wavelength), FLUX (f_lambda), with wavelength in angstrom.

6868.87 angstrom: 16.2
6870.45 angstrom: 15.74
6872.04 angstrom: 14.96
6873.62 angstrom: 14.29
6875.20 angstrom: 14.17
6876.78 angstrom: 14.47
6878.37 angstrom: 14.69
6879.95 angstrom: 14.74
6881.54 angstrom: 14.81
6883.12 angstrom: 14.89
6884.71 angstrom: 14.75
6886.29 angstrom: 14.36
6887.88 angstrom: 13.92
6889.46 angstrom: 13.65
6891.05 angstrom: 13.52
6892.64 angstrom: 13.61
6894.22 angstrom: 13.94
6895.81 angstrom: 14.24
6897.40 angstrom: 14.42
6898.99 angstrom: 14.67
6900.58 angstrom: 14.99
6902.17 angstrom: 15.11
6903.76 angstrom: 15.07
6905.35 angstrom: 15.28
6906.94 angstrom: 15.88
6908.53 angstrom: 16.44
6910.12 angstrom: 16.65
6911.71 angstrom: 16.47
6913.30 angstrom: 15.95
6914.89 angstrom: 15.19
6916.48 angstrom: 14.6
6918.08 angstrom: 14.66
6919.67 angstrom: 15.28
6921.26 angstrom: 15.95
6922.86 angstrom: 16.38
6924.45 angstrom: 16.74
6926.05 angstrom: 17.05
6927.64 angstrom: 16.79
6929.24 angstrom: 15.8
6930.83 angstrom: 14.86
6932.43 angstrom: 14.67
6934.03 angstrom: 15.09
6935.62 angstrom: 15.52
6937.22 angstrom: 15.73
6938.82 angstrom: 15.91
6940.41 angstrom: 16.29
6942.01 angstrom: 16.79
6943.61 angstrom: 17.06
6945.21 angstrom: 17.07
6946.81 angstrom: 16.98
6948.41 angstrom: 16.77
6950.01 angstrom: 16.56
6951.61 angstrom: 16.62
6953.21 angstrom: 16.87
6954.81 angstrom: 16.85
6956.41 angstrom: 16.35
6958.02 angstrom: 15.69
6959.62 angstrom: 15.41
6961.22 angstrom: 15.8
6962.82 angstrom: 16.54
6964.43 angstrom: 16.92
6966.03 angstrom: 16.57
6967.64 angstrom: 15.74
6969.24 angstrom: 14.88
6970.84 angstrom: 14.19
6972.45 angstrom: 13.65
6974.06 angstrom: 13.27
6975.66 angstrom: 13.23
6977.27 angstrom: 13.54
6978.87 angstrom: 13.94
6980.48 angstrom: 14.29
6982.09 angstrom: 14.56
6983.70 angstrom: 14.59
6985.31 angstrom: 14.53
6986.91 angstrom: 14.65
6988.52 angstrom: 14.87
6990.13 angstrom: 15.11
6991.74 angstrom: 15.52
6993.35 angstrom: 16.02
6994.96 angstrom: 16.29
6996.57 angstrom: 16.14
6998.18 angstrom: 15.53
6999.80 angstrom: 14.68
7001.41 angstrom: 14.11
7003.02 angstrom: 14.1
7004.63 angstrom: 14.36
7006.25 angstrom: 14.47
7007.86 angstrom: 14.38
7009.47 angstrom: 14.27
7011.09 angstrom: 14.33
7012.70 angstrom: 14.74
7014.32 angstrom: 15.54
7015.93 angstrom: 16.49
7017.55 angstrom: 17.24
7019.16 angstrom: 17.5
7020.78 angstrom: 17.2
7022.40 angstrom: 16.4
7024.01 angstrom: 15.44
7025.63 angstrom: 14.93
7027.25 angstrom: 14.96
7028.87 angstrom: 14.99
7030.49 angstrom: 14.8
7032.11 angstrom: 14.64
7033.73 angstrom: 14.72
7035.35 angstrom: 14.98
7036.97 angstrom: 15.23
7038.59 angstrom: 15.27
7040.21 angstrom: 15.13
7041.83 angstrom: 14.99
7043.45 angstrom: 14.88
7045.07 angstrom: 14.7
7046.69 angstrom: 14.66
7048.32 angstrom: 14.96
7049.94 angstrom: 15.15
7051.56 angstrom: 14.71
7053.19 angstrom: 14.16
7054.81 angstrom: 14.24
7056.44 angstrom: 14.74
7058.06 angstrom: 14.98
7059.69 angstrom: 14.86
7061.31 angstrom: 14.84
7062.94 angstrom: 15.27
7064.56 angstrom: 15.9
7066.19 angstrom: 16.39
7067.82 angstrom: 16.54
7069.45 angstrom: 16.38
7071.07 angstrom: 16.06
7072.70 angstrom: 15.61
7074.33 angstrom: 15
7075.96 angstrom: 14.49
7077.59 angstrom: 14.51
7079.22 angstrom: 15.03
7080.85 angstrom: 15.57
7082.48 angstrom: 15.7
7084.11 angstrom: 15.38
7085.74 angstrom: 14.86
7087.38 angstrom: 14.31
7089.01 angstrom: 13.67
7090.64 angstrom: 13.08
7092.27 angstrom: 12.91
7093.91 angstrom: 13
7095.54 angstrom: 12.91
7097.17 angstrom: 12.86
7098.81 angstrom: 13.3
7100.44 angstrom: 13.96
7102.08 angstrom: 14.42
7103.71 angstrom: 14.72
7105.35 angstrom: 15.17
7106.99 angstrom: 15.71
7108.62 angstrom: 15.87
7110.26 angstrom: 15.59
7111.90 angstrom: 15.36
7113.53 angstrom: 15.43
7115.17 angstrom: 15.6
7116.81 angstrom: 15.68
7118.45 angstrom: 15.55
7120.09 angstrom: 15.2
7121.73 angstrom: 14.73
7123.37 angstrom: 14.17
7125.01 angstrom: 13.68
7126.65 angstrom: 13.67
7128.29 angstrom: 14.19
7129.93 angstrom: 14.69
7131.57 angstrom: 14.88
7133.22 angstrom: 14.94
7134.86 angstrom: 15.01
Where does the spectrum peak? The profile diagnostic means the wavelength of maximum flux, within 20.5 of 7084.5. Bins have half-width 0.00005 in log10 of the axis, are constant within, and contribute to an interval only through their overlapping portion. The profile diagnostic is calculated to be 7067.82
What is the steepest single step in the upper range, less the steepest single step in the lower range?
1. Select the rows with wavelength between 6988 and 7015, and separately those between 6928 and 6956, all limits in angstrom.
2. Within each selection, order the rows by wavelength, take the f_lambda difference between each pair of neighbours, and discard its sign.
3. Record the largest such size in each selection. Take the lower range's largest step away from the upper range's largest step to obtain -0.1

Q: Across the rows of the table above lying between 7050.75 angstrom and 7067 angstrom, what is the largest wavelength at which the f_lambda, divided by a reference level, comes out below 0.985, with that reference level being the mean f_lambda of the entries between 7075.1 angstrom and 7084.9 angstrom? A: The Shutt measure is 7061.31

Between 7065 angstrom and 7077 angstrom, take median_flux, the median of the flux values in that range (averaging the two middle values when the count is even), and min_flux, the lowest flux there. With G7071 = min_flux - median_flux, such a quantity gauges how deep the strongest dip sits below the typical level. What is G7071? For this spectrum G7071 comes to -1.6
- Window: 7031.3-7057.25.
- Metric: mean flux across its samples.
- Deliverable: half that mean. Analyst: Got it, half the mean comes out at 7.4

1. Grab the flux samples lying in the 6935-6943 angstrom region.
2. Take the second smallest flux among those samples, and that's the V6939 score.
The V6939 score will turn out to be 15.73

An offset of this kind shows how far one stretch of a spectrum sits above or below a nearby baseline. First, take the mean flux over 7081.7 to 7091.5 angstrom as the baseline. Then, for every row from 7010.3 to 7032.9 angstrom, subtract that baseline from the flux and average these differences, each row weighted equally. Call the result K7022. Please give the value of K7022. 1.2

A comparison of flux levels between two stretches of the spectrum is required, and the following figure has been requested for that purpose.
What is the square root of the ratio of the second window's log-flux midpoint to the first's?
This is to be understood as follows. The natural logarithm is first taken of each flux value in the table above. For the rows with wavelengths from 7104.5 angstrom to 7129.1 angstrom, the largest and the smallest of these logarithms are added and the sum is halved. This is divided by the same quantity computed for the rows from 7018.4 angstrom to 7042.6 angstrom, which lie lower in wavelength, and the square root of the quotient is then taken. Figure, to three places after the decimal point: 0.985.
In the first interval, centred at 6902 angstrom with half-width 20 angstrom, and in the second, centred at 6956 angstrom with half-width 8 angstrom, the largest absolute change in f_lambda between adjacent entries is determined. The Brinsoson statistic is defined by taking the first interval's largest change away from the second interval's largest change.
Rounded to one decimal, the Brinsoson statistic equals 0.0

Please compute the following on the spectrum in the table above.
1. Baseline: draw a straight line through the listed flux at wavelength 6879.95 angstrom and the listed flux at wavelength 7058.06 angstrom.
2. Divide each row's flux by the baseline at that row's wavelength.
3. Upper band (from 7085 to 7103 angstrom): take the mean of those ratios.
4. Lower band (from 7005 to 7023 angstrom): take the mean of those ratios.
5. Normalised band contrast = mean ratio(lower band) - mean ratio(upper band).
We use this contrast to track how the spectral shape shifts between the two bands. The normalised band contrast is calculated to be 0.15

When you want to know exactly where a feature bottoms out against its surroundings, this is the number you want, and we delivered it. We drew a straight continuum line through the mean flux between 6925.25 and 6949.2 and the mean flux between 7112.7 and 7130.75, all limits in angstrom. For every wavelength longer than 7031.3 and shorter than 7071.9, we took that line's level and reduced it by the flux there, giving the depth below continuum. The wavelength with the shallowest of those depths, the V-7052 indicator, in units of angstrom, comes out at 7067.82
